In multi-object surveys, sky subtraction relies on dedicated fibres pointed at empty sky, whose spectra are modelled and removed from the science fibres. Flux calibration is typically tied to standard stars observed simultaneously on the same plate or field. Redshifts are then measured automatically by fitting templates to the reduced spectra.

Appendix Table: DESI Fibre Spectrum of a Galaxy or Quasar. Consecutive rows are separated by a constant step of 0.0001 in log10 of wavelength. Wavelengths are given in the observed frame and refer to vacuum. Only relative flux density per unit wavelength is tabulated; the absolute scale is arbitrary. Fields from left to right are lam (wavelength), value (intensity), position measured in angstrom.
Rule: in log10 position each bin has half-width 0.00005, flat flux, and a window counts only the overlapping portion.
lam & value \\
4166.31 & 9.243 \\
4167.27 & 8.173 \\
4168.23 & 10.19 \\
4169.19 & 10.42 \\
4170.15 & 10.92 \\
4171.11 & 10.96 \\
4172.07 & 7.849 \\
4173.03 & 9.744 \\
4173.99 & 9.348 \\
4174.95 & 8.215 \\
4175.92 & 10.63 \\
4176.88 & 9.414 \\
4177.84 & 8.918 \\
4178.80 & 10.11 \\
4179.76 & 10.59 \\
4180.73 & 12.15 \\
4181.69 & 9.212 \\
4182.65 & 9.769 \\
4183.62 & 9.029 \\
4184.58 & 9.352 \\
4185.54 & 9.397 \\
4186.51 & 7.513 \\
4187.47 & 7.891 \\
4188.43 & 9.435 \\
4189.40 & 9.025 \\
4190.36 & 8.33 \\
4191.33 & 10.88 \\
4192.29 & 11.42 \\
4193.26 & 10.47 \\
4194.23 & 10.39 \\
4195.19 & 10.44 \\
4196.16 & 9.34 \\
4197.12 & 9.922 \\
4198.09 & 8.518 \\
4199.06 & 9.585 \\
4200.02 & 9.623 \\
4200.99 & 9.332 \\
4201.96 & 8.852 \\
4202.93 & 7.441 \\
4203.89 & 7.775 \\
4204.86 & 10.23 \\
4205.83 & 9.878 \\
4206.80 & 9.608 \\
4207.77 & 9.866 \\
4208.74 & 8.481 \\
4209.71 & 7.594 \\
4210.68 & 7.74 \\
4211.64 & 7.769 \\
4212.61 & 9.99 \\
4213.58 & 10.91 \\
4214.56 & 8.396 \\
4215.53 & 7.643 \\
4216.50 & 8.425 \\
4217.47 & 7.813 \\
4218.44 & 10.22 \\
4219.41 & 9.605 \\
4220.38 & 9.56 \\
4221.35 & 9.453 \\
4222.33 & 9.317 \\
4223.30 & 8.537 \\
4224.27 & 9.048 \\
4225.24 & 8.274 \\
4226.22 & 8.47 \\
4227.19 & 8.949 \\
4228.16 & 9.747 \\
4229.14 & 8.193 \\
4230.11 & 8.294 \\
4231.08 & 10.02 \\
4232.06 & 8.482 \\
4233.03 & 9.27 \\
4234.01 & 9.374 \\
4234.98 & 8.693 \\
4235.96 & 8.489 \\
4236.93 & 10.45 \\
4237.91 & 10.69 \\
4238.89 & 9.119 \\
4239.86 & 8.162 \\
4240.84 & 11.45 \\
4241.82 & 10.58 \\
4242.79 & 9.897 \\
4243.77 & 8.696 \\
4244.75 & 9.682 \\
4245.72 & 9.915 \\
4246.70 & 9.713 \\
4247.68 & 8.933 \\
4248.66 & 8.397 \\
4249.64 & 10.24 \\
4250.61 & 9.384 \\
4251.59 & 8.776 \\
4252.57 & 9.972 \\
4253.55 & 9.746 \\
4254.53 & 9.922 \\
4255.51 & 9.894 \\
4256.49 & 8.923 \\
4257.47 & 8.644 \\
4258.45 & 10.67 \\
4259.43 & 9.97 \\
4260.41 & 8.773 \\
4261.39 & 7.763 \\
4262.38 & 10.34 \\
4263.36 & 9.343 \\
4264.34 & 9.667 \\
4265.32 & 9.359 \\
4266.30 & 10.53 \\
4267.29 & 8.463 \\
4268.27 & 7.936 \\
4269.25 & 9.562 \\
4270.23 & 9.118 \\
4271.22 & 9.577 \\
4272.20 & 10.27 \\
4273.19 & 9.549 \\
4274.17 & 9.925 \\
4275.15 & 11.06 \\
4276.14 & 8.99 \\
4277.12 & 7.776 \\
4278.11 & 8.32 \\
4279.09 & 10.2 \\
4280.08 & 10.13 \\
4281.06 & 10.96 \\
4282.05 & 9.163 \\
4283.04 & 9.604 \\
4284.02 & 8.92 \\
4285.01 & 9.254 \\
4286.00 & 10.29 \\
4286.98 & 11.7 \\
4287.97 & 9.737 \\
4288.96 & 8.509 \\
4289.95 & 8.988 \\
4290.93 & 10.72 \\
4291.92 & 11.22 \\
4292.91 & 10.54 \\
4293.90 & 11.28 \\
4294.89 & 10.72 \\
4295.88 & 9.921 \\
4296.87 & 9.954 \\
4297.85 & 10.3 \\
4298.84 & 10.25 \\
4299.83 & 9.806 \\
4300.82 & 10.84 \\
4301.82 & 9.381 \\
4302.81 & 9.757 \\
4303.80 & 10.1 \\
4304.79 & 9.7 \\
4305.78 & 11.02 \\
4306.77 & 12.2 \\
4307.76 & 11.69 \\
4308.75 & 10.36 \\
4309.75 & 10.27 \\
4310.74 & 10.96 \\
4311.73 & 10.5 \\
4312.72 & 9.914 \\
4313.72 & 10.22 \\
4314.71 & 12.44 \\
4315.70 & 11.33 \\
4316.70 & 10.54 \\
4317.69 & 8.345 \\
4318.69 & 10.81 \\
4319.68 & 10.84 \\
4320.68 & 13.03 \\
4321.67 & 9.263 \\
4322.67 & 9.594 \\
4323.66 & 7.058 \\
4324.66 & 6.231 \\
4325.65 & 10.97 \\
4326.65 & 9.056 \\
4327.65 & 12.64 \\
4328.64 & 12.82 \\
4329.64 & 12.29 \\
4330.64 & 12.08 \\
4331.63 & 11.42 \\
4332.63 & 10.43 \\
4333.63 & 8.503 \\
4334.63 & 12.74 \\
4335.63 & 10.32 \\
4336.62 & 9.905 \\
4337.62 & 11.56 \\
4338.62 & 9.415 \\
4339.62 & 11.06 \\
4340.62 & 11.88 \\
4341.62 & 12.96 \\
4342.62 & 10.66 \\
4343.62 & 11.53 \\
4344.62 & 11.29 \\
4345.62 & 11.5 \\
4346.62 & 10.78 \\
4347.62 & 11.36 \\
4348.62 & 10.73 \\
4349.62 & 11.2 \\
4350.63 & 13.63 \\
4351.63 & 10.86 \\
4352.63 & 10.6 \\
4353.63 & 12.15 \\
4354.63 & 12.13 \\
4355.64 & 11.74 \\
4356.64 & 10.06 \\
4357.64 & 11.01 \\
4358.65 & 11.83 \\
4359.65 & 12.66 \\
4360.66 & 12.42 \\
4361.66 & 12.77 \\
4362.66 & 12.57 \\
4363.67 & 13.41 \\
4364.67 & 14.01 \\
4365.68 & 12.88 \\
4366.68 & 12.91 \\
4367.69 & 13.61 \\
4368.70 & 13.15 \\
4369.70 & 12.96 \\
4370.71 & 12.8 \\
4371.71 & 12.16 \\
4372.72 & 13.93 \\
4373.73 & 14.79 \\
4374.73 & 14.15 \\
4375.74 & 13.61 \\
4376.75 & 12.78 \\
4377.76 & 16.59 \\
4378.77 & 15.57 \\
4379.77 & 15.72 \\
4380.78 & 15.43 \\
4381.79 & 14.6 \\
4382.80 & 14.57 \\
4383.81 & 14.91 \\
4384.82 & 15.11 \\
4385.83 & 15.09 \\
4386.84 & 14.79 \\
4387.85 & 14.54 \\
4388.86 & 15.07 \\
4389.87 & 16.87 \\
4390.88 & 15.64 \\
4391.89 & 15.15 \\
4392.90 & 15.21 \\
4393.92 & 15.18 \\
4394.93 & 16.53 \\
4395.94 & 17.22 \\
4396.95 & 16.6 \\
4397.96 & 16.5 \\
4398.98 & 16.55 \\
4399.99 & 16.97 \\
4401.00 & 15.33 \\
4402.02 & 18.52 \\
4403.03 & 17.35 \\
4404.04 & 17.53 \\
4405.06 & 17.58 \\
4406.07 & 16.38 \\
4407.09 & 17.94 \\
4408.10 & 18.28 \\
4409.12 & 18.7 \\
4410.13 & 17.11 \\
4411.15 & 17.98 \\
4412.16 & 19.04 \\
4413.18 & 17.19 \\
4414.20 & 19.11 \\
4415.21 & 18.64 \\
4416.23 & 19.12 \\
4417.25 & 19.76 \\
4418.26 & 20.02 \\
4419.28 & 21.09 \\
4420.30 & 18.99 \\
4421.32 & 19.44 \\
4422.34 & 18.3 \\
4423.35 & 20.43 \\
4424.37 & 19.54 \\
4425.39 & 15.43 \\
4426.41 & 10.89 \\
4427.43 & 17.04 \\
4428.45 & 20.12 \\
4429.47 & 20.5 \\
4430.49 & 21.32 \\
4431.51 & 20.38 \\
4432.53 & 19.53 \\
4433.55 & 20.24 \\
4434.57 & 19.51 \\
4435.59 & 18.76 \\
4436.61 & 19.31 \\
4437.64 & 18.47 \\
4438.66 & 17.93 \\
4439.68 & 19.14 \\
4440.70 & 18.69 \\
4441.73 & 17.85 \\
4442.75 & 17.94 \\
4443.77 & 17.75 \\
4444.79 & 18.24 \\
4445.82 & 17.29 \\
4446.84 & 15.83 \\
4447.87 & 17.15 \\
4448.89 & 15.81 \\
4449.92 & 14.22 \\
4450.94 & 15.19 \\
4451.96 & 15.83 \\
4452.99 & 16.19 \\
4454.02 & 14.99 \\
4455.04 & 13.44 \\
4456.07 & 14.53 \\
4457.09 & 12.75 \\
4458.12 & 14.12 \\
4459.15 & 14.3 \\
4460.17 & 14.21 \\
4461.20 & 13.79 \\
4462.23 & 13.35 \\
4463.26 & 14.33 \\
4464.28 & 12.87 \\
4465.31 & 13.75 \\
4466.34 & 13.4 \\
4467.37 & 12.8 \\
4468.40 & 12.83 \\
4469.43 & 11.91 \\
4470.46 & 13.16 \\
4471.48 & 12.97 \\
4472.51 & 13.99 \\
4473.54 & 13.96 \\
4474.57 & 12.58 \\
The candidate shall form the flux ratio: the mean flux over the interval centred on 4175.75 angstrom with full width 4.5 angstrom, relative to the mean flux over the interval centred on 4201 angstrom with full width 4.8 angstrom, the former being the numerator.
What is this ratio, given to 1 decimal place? 1.0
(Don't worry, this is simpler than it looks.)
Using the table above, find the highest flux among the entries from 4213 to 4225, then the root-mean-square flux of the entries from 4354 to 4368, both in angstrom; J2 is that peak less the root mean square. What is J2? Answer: -2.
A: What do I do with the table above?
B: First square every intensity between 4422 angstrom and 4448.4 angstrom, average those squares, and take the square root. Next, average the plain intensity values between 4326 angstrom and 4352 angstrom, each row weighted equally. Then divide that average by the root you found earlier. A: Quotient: 0.61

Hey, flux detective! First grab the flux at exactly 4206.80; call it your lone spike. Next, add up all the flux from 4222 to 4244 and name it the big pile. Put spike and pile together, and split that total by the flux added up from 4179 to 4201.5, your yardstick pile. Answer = 1.00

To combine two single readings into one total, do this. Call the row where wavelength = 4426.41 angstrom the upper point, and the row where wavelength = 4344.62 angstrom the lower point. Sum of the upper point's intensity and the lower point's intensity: 22.2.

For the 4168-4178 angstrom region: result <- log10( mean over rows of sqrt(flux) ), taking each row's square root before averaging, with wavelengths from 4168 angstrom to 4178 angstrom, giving 0.493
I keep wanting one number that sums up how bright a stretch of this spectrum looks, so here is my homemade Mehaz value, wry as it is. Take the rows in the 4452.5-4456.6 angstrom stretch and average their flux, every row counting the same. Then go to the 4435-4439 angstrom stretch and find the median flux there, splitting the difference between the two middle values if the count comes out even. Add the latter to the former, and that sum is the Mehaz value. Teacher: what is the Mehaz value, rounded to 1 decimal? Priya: 33.4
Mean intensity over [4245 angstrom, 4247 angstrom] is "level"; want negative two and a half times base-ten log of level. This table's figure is -2.48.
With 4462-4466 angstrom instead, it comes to -2.83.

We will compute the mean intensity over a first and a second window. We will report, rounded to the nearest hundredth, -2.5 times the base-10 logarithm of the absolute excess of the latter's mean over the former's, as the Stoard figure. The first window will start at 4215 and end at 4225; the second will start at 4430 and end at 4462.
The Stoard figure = -2.25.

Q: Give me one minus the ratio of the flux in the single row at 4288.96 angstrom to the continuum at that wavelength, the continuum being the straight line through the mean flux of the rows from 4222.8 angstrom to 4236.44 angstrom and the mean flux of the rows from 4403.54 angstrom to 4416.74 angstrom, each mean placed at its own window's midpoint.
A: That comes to 0.28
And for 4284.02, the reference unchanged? 0.23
